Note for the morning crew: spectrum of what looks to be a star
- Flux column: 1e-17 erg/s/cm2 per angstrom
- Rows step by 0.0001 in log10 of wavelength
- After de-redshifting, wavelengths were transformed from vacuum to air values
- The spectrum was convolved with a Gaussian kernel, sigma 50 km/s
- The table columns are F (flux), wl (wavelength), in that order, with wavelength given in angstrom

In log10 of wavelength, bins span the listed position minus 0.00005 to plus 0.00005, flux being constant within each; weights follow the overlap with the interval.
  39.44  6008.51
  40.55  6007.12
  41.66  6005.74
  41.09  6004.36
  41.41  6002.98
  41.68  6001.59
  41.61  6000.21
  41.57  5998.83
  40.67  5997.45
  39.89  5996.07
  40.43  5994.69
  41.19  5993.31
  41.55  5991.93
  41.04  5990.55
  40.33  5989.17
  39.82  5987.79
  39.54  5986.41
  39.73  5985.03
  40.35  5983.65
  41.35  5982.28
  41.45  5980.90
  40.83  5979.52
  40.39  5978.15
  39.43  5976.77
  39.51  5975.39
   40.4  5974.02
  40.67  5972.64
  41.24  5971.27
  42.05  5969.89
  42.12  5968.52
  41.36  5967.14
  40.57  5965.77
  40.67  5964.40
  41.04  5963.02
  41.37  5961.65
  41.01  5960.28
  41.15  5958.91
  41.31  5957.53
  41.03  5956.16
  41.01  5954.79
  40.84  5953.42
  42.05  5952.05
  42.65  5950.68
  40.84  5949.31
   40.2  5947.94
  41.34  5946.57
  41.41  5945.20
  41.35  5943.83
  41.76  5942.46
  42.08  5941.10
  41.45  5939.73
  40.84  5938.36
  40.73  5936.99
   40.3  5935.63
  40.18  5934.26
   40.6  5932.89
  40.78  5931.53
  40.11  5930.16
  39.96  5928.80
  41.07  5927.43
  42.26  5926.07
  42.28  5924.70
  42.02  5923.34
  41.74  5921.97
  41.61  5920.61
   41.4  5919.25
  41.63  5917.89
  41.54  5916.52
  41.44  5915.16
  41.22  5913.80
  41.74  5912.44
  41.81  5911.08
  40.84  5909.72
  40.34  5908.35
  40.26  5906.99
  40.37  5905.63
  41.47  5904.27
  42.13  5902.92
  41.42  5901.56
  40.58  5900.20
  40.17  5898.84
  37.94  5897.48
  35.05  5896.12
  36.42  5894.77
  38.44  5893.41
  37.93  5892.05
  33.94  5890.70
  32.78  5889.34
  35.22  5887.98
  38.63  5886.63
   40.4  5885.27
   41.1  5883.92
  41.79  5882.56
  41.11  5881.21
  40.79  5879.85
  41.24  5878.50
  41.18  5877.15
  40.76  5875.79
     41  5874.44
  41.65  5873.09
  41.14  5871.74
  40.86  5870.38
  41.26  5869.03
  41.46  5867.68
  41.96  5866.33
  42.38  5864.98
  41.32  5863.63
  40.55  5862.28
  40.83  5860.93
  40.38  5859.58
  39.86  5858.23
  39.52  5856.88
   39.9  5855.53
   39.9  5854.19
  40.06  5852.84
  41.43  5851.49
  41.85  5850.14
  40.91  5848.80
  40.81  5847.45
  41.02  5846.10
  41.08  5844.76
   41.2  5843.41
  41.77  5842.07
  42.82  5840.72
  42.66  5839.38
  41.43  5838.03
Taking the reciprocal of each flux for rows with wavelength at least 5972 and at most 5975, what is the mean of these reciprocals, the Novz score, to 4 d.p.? 0.0247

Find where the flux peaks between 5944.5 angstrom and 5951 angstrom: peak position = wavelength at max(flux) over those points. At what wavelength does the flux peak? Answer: 5950.68 angstrom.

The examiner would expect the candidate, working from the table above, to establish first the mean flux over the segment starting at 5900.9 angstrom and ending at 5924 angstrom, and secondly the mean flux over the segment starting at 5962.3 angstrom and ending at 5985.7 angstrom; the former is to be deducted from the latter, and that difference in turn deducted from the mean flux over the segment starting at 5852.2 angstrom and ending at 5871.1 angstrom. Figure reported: 41.3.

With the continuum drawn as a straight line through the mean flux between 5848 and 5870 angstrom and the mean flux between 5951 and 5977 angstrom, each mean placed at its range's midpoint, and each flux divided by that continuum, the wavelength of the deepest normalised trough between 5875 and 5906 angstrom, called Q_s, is 5889.34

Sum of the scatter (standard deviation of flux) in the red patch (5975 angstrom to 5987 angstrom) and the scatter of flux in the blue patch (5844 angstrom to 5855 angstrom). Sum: 1.4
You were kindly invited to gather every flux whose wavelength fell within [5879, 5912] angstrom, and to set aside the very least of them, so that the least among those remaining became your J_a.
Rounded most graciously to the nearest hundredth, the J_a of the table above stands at 33.94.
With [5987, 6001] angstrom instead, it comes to 39.89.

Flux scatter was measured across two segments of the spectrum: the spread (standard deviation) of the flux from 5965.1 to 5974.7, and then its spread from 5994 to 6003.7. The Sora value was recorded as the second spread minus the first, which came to 0.01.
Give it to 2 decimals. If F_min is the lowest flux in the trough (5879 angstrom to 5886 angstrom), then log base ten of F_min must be 1.61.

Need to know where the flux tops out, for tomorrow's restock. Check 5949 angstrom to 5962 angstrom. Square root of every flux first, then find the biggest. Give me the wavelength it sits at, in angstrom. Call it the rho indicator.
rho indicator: 5950.68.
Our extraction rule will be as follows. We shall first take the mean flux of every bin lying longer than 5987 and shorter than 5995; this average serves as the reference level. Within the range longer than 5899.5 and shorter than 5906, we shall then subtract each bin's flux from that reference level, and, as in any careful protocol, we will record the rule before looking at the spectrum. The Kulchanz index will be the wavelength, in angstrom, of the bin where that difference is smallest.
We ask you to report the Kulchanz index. 5902.92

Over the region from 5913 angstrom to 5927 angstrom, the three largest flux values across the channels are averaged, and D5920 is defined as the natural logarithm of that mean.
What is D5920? 3.74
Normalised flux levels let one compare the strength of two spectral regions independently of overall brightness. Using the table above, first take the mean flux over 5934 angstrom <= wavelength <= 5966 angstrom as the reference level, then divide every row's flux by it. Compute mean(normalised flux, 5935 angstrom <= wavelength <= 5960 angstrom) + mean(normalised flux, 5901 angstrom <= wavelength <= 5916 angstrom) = 2.00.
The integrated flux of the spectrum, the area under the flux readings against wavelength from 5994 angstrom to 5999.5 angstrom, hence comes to 224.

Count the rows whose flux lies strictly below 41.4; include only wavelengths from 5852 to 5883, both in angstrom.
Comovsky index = 18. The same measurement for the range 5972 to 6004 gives 17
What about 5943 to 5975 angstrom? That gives 18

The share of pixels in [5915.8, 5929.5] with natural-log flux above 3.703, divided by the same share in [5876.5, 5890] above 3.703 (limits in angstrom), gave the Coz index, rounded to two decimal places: 1.50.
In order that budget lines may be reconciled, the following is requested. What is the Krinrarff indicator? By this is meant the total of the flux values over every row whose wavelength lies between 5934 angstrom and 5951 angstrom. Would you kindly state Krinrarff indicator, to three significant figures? 535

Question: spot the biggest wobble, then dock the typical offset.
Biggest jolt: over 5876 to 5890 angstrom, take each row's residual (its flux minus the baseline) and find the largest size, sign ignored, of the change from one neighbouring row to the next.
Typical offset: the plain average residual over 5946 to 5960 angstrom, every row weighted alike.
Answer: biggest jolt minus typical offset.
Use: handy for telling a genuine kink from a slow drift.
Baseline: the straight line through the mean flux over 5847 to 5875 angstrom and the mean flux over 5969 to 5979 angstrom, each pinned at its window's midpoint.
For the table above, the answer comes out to 2.8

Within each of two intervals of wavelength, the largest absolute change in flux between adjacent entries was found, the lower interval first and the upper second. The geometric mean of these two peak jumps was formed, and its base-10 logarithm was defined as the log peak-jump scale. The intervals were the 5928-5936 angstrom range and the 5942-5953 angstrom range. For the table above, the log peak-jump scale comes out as 0.04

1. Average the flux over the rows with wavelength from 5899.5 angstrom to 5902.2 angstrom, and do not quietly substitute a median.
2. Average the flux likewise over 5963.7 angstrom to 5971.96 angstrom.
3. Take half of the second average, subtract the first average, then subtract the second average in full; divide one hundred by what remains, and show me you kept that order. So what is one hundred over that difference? -1.62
